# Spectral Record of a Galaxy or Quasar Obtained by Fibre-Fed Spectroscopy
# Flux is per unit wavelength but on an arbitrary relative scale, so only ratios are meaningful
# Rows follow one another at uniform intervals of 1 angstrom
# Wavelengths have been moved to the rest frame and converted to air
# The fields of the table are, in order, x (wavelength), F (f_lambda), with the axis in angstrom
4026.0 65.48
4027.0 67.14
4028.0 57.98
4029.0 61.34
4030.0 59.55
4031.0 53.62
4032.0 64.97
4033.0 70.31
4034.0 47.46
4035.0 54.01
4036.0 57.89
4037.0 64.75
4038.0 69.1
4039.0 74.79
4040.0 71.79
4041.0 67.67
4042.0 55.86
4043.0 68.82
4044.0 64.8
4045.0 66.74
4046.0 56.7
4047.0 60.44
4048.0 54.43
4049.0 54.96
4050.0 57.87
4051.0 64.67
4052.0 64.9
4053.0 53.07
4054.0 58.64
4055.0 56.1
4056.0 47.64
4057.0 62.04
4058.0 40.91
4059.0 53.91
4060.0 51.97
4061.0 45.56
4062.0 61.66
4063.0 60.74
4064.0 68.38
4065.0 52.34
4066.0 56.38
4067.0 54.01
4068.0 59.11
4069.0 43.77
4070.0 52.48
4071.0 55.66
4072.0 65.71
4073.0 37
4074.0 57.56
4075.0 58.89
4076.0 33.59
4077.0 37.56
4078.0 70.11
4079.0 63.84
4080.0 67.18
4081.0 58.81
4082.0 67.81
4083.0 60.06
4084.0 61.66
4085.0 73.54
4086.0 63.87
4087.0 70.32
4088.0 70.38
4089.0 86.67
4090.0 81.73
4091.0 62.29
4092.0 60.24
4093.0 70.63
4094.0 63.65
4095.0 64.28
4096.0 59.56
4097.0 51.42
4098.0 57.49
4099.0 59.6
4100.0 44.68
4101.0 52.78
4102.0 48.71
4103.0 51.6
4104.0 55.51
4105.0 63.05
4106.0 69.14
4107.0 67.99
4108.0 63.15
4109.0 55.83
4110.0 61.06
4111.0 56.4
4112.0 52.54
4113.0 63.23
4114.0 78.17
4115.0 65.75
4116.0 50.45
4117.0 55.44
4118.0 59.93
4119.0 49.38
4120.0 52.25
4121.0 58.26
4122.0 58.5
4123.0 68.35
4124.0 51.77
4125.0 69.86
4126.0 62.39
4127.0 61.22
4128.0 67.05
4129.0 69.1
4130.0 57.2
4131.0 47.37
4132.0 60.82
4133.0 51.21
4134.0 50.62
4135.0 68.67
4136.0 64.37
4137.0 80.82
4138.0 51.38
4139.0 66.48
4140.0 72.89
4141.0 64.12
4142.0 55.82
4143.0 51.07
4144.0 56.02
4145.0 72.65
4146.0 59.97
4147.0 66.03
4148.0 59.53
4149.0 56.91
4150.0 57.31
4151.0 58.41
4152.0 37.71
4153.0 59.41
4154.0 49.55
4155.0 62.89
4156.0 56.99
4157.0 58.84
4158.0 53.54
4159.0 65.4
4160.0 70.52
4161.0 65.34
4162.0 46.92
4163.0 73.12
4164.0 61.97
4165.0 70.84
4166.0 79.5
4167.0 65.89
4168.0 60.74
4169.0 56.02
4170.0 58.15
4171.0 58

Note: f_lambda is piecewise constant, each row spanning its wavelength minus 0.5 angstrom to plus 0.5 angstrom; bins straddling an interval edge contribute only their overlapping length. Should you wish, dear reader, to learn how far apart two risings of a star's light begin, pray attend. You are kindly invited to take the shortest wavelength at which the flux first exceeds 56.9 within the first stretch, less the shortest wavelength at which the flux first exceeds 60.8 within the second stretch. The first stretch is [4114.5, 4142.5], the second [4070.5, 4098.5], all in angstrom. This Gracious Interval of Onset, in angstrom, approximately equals 43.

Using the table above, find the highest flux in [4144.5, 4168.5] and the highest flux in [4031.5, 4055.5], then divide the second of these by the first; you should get 0.94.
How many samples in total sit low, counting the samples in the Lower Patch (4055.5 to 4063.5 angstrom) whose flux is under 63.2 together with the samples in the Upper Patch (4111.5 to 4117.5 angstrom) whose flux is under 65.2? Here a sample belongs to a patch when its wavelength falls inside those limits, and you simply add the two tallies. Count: 12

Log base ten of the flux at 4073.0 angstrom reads 1.568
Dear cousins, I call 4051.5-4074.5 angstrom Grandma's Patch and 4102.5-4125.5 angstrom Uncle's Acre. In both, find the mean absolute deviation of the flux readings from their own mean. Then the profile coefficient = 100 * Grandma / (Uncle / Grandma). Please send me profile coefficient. 597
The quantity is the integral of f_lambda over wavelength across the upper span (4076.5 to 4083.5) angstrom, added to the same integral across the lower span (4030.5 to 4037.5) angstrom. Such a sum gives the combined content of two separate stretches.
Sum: 838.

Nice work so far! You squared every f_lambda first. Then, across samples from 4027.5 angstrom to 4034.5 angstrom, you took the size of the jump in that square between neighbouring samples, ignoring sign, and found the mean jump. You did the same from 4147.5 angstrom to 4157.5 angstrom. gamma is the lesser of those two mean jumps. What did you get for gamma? 897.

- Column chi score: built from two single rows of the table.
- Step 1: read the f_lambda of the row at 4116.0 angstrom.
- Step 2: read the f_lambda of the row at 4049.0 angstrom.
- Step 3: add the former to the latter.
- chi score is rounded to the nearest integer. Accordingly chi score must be 105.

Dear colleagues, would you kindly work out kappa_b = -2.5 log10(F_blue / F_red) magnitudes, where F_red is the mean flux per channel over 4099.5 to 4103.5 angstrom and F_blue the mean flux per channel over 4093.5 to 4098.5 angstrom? -0.20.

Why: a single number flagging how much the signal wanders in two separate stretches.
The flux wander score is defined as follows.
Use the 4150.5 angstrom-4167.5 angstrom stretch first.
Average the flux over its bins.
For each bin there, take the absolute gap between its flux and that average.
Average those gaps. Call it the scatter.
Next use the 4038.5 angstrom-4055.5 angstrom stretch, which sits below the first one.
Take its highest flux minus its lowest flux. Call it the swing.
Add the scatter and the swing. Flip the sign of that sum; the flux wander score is -30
